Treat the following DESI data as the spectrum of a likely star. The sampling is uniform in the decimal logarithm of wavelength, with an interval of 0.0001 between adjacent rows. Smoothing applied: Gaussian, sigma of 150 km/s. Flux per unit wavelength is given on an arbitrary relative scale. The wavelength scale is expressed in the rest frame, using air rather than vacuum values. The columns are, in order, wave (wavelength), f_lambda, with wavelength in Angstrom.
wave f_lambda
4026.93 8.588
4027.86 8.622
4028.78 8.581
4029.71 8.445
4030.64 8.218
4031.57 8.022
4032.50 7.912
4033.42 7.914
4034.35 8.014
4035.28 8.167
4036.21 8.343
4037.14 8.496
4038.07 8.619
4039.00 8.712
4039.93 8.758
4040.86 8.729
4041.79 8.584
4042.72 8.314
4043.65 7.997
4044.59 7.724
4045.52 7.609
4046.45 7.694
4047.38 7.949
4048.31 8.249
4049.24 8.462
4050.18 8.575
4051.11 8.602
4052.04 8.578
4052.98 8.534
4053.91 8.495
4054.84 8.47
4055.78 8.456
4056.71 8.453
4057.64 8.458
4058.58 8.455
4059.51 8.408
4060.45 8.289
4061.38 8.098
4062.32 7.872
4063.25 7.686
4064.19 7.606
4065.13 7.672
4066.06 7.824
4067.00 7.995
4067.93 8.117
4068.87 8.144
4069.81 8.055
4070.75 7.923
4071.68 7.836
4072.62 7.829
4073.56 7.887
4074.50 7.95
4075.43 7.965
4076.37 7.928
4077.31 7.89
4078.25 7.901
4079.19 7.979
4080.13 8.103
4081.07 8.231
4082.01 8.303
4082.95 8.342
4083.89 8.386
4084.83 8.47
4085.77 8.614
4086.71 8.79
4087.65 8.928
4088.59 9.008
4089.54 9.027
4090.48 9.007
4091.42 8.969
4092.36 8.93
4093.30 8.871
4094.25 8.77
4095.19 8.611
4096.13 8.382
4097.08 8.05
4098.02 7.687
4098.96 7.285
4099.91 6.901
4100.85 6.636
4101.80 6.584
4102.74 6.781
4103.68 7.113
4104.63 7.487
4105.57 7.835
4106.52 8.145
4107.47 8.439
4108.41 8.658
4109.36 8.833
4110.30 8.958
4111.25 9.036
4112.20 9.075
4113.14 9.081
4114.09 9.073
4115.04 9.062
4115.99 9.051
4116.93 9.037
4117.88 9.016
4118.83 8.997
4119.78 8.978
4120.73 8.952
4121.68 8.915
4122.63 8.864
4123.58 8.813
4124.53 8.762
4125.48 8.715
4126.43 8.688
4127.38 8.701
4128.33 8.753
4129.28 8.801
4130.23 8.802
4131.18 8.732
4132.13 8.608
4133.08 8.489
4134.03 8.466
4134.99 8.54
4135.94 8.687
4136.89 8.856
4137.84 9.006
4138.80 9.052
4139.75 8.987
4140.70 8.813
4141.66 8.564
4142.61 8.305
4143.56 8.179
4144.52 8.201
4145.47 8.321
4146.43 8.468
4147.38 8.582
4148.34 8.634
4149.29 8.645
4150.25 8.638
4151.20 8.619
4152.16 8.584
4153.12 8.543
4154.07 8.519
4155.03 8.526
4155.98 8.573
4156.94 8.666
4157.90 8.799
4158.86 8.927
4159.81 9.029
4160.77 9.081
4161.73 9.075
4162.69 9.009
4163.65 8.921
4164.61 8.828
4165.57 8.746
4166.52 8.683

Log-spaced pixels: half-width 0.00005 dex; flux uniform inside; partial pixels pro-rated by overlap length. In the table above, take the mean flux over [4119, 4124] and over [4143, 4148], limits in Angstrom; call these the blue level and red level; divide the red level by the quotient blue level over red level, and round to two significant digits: 7.8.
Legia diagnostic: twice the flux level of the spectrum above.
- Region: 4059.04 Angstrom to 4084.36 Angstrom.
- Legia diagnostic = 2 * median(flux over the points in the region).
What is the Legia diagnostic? 15.9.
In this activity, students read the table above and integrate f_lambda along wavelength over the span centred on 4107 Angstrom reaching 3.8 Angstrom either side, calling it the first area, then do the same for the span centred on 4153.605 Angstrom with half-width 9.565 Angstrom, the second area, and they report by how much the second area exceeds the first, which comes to 104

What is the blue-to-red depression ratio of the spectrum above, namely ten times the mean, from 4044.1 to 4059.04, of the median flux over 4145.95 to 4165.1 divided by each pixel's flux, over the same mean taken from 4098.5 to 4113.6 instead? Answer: 9.4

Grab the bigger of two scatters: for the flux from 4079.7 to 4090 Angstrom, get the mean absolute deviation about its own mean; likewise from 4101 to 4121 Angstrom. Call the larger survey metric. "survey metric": 0.67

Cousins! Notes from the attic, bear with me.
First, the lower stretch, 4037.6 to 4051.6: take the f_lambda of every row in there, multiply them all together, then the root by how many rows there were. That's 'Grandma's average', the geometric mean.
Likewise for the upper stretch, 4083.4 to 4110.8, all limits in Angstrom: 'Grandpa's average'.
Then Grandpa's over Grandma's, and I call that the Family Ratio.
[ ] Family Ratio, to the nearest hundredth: 0.99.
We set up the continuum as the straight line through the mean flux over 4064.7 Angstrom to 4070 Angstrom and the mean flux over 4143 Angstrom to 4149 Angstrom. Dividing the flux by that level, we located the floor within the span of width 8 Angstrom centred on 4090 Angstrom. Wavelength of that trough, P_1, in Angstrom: 4086.71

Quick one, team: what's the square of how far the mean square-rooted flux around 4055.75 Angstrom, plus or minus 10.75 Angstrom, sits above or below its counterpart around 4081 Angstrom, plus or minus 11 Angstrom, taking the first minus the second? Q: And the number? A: 0.0004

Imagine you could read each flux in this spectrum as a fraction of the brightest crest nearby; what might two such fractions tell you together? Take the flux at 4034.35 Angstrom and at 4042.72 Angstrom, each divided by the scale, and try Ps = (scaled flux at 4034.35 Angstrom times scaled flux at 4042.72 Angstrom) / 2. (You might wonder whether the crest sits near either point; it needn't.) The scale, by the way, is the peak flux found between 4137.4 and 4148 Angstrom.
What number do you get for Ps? 0.41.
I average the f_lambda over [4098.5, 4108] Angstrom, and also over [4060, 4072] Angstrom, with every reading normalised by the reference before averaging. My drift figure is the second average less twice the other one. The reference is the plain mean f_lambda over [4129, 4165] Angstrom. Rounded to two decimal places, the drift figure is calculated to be -0.77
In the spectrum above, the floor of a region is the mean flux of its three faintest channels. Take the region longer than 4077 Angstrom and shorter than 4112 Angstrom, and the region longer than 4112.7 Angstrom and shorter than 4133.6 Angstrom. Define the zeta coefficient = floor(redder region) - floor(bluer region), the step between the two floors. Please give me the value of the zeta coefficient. 1.9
